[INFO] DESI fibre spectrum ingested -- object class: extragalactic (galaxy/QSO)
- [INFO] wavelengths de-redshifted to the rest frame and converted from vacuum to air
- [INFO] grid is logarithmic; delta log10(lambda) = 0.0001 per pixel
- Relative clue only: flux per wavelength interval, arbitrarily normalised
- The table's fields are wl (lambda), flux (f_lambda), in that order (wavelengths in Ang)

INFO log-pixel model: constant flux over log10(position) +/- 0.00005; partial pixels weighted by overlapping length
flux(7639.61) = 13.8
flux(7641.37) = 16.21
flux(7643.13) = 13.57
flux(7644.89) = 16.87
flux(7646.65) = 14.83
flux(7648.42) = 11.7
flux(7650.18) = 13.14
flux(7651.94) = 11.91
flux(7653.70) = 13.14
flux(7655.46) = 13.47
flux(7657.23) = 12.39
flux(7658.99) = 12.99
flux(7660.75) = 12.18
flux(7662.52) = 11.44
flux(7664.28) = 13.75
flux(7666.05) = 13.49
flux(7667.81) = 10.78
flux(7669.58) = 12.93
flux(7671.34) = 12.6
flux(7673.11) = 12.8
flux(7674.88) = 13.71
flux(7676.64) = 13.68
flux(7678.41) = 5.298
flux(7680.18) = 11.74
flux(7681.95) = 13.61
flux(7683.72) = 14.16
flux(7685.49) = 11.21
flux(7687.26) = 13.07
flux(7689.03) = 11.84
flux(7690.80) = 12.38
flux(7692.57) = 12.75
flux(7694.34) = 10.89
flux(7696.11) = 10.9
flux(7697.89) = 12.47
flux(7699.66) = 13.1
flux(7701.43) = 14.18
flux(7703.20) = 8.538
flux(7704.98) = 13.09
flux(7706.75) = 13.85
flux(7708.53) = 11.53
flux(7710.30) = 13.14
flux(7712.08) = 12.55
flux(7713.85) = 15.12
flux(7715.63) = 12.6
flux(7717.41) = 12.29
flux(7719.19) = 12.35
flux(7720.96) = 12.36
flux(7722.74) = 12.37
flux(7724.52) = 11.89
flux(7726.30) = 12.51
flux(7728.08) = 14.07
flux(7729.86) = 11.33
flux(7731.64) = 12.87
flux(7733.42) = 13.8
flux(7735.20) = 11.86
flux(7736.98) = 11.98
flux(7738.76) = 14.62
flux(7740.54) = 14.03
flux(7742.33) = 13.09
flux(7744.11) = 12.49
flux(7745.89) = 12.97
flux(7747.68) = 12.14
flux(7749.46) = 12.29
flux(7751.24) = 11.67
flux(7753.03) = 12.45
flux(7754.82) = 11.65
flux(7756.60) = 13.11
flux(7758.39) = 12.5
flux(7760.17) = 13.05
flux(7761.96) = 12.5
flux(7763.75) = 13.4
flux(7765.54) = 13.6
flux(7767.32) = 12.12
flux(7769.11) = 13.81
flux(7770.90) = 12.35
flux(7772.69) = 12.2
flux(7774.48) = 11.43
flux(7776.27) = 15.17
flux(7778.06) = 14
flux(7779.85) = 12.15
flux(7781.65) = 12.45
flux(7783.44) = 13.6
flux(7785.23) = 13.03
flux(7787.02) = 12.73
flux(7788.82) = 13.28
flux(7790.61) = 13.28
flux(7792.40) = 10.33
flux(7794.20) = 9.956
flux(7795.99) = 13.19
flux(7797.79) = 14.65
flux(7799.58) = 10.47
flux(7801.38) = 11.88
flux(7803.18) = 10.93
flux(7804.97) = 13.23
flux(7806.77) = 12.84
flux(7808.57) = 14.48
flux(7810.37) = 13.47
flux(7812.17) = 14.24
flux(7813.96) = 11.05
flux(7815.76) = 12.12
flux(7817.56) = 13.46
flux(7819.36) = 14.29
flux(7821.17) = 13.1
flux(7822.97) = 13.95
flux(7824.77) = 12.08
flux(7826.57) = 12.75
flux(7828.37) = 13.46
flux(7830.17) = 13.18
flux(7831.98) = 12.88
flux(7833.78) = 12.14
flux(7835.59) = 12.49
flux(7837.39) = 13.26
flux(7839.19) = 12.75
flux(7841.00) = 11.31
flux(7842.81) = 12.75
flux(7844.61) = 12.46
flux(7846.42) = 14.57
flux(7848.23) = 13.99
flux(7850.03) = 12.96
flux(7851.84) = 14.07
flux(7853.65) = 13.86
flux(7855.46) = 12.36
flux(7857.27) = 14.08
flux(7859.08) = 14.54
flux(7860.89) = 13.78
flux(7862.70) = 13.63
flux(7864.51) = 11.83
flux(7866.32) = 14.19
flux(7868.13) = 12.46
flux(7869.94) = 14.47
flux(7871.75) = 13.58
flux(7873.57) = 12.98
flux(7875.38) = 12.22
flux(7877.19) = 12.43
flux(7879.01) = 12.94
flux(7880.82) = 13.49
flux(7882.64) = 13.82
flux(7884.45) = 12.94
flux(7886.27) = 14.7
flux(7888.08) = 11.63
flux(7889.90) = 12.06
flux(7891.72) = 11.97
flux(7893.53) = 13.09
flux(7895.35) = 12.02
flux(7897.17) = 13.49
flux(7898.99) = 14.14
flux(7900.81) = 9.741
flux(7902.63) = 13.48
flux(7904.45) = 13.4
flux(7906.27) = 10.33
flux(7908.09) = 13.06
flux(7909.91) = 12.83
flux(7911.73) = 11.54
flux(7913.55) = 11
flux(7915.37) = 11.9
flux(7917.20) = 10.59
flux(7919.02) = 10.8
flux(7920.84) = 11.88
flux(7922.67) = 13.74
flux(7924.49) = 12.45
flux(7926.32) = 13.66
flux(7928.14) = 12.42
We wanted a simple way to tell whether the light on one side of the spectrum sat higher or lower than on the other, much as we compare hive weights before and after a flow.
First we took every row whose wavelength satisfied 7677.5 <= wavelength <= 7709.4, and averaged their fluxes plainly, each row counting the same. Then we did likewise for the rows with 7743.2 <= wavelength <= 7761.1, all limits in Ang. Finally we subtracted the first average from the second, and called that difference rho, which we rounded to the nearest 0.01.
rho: 0.51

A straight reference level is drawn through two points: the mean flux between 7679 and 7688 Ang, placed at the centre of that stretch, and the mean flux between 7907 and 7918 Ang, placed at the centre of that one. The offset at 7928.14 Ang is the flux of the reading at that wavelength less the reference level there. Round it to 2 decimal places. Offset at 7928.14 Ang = 0.66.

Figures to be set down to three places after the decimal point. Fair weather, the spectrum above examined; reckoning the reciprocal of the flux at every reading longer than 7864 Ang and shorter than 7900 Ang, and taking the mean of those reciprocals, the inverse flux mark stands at 0.077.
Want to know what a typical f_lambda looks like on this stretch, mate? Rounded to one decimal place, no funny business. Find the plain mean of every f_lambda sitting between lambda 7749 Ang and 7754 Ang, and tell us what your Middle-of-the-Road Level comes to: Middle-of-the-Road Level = 12.1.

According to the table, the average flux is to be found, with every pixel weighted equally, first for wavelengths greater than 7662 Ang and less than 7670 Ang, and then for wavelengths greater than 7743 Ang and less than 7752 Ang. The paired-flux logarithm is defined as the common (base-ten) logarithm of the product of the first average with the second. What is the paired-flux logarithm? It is 2.19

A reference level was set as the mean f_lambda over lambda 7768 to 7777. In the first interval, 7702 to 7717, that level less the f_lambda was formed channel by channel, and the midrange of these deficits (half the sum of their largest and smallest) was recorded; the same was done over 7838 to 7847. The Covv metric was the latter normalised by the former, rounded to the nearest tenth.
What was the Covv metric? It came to 0.0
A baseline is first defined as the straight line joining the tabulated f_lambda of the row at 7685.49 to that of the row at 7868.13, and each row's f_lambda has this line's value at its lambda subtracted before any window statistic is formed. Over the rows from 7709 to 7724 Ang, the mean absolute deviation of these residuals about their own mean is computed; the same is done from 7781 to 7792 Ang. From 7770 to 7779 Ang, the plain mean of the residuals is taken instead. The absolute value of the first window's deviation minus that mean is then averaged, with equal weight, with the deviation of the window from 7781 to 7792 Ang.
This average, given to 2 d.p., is 0.43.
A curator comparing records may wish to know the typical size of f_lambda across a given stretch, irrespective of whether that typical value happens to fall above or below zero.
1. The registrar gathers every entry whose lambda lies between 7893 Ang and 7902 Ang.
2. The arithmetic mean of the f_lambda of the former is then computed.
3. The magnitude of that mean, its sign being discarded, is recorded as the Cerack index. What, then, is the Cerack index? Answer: 12.5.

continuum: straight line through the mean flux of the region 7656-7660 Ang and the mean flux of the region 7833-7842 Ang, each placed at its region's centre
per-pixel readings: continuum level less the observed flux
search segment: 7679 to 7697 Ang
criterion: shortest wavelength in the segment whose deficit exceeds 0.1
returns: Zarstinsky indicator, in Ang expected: 7680.18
